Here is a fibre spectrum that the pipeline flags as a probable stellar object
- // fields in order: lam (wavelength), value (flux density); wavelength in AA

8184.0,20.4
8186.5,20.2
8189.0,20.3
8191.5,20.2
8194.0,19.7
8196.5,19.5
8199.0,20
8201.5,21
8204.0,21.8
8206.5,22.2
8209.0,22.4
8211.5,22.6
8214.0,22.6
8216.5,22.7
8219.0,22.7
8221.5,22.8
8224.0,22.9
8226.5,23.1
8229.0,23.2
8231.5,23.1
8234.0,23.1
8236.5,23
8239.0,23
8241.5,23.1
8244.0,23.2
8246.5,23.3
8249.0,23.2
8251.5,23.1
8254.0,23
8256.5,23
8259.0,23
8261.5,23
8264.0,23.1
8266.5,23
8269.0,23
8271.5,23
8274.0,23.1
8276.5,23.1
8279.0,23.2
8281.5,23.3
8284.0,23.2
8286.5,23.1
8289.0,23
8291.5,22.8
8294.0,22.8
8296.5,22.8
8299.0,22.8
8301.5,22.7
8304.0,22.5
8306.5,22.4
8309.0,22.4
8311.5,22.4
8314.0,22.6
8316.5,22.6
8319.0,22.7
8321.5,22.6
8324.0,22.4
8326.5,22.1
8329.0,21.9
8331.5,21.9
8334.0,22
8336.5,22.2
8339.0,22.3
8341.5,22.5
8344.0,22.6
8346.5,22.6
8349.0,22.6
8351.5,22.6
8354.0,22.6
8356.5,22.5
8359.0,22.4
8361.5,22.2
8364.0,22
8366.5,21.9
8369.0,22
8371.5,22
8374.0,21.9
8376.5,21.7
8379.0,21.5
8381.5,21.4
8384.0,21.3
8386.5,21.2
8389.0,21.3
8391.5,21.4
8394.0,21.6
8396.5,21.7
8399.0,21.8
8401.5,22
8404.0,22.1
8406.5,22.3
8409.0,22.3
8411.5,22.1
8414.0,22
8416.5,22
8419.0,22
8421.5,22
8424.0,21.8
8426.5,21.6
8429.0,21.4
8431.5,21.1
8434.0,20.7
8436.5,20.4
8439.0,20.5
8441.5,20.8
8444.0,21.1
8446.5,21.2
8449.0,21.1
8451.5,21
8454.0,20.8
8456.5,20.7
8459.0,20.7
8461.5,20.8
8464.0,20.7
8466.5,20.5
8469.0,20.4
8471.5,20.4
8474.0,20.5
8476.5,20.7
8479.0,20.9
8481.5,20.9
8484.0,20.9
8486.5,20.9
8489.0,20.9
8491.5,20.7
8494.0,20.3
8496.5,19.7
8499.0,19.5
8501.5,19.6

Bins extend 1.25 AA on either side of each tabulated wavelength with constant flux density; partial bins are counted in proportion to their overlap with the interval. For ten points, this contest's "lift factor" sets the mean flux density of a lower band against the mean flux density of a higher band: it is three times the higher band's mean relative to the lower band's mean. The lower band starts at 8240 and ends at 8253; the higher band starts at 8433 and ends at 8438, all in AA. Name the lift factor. 2.66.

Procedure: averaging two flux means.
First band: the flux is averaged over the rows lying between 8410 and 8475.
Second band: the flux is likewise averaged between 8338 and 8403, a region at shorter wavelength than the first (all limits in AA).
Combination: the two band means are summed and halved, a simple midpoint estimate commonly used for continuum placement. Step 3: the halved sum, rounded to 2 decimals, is 21.54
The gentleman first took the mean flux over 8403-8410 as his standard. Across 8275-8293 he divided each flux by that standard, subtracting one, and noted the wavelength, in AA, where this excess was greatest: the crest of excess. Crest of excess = 8281.5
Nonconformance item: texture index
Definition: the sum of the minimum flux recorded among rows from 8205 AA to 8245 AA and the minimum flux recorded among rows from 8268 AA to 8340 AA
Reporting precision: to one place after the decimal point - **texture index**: 44.1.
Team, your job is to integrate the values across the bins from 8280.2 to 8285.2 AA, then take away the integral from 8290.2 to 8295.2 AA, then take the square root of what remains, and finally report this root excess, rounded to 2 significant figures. 1.5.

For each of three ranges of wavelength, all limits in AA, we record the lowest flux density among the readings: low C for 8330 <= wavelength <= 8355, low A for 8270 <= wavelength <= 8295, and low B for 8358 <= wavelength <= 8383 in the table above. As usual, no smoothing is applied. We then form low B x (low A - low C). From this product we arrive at 19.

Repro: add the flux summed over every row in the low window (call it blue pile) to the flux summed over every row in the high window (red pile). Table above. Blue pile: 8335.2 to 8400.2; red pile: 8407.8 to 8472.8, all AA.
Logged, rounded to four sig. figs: 1122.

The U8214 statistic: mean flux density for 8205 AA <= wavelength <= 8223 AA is 22.6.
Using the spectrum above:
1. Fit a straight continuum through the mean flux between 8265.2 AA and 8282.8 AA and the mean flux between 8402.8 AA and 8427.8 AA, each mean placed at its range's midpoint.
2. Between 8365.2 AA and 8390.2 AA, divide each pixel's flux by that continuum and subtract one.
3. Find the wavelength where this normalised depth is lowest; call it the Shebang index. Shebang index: 8386.5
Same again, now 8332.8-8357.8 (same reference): 8334.0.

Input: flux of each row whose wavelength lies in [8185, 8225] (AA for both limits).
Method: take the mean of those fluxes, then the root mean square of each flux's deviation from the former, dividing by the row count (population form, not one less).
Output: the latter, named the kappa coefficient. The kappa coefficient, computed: 1.25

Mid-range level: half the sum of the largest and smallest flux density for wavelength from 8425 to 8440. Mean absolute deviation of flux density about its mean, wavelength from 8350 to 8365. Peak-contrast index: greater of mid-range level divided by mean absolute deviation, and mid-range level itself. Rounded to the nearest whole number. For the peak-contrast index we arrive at 111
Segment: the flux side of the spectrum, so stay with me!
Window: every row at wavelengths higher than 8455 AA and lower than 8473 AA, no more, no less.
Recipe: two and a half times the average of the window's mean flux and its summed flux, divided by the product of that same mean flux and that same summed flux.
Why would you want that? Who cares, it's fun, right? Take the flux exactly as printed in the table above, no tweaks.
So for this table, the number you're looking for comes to 0.069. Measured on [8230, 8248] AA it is 0.062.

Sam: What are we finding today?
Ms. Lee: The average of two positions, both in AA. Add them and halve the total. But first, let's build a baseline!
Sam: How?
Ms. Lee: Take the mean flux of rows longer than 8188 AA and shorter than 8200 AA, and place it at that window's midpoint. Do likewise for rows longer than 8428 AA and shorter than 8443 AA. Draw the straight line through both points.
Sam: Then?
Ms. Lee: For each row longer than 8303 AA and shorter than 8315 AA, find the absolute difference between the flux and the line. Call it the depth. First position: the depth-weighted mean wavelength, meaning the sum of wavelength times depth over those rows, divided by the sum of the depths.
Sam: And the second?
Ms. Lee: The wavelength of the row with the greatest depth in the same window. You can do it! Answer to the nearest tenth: 8311.5 AA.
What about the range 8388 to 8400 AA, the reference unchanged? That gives 8396.8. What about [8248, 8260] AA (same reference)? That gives 8251.4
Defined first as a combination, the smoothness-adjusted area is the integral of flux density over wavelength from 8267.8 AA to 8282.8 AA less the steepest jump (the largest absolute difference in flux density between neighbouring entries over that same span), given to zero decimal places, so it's 347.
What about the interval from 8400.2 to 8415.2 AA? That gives 332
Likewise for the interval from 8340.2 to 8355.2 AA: 339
